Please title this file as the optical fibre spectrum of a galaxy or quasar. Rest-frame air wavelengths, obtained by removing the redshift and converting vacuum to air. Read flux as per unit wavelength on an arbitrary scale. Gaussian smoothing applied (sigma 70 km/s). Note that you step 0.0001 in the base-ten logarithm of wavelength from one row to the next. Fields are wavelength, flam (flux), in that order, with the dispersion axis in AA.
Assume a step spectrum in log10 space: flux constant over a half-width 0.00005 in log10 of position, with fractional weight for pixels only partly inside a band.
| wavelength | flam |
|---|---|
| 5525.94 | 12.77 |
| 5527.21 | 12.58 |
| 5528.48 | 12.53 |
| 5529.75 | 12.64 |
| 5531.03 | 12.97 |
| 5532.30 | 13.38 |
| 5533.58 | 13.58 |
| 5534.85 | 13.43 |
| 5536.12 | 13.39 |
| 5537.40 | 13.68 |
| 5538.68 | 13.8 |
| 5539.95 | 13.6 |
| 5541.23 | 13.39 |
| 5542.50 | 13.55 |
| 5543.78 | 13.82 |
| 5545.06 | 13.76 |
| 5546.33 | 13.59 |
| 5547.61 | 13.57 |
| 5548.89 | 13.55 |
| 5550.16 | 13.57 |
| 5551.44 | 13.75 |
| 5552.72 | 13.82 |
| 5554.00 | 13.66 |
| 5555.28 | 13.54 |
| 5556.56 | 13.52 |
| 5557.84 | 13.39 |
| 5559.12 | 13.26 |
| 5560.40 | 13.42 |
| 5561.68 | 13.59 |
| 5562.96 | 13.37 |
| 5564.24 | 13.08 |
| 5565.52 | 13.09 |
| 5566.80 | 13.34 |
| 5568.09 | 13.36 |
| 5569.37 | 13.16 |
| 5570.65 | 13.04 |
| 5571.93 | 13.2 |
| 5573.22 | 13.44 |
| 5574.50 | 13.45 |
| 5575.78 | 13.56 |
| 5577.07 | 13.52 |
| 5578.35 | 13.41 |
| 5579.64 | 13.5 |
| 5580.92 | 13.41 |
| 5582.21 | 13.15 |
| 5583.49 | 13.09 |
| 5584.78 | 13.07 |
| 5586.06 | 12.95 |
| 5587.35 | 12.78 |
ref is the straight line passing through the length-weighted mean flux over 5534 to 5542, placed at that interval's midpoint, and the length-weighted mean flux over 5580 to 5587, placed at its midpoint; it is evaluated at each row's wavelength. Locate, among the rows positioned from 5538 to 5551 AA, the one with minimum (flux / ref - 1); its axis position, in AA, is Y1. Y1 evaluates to 5541.23 AA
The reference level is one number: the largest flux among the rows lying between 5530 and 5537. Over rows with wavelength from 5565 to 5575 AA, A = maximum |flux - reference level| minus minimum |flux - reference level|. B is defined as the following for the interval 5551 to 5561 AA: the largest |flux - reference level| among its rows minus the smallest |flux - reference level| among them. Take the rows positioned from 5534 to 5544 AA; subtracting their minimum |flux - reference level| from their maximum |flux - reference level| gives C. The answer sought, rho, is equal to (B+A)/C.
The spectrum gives 3.1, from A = 0.41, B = 0.28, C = 0.22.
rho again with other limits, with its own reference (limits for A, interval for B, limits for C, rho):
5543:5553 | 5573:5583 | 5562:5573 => 1.9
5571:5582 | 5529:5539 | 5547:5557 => 5.7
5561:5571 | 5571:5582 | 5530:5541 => 1.5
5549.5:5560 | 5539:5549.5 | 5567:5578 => 1.0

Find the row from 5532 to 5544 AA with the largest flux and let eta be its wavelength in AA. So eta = 5543.78 AA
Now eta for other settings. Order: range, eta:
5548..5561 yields 5552.72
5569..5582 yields 5575.78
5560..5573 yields 5561.68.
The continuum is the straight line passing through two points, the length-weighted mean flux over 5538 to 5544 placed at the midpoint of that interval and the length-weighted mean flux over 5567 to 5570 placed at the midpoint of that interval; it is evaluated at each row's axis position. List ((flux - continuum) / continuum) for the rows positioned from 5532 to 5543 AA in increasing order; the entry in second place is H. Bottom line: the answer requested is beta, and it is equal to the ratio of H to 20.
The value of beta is -0.0011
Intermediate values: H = -0.021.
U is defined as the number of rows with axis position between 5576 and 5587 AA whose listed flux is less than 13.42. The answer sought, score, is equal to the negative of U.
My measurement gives -6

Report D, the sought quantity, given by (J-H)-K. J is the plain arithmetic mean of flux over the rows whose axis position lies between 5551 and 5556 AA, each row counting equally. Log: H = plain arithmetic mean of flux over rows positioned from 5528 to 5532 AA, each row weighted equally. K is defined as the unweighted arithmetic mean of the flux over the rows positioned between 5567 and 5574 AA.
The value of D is -12.3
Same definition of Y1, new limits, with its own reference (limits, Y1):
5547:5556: 5548.89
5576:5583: 5582.21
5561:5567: 5564.24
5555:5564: 5559.12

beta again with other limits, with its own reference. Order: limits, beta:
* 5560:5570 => -0.0007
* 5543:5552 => 0.0002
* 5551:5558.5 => 0.0004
